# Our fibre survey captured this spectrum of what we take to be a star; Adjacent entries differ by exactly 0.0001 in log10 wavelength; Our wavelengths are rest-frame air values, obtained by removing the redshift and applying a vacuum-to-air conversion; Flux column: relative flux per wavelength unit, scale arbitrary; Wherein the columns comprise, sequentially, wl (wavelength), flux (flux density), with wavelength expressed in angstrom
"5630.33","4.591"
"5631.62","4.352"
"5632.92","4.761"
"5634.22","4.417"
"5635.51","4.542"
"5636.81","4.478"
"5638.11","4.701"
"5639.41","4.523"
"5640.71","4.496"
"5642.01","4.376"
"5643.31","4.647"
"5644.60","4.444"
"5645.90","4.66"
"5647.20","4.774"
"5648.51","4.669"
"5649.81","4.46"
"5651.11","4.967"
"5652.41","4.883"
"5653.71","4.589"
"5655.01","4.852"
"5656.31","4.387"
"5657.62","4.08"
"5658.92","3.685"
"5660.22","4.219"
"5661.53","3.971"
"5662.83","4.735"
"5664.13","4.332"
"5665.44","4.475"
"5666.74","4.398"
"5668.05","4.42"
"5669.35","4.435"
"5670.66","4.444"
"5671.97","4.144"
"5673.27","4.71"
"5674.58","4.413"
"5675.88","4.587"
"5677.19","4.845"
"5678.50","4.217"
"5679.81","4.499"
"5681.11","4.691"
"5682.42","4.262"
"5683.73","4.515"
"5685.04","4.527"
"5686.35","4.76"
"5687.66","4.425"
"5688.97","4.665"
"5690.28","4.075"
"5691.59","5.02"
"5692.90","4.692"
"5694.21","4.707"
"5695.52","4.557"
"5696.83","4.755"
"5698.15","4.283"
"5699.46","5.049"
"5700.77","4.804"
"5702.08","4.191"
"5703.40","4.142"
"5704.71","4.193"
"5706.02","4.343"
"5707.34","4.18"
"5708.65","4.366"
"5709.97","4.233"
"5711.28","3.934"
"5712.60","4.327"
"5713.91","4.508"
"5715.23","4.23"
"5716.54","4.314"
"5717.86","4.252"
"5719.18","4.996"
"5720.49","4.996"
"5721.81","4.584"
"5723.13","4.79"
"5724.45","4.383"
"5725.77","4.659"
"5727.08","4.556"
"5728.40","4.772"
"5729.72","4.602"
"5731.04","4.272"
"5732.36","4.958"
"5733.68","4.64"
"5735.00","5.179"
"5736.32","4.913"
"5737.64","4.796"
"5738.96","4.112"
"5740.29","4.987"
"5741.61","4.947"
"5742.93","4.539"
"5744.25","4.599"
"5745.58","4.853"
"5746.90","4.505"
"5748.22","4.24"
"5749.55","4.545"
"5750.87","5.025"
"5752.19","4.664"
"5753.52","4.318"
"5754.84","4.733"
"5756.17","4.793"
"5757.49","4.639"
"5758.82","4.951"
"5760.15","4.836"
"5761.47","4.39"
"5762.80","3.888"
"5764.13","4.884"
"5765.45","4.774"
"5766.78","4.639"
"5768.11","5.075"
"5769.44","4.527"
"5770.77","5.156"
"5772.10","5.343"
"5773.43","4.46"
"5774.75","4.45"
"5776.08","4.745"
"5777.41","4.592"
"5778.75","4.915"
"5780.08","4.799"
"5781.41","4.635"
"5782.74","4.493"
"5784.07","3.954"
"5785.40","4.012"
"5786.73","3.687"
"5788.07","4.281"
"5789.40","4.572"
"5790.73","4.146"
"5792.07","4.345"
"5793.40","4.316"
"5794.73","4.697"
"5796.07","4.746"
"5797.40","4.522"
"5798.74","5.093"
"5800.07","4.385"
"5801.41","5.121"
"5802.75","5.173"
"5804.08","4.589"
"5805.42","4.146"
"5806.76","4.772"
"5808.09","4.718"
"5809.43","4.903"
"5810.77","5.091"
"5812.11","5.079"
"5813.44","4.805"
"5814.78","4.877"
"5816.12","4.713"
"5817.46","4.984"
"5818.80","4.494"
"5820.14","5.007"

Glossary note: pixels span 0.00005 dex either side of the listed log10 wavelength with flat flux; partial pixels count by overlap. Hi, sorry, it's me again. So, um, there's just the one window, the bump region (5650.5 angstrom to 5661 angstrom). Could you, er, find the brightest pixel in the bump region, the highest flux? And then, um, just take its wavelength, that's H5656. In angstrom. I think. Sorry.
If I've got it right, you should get 5651.11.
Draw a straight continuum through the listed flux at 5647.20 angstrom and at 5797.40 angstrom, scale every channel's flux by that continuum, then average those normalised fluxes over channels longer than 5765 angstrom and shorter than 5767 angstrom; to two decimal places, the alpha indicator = 1.03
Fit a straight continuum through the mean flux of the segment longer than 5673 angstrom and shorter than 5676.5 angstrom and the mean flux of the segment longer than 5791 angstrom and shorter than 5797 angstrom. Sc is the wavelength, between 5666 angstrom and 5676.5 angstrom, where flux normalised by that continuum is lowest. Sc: 5671.97 angstrom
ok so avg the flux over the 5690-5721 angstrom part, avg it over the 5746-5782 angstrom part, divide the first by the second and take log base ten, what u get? -0.021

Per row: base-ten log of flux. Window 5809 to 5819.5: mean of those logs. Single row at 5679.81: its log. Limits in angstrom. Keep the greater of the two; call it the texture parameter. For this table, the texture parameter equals 0.687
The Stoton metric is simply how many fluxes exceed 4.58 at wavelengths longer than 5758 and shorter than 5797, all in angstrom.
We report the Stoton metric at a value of 15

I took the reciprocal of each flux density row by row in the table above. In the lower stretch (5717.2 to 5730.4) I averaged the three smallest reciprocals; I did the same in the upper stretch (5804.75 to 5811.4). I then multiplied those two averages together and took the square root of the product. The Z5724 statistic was 0.203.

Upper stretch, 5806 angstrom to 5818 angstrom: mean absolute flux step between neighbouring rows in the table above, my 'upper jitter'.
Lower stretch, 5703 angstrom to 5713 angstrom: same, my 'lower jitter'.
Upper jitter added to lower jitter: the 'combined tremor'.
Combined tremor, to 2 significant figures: 0.35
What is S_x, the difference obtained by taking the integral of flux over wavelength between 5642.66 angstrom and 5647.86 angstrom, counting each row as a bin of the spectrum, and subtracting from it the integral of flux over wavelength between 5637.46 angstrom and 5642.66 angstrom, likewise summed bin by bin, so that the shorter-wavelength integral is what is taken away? 0.6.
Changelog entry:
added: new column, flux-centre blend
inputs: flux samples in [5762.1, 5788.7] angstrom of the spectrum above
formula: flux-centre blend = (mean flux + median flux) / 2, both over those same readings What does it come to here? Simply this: 4.59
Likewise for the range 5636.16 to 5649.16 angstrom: 4.58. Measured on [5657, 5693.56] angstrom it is 4.44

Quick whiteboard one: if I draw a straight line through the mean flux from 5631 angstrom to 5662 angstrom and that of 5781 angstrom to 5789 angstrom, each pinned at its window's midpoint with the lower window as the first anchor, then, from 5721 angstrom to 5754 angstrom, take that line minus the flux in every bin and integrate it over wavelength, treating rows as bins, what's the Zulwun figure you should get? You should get -12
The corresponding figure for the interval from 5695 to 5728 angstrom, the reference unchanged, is -4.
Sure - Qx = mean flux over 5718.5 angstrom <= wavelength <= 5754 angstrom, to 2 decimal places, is 4.68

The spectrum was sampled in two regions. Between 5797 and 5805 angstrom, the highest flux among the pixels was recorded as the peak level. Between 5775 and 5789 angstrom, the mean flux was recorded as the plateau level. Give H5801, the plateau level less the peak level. -0.76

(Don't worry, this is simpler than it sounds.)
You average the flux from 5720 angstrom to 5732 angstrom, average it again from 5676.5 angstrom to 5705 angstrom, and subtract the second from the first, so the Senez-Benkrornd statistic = 0.08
